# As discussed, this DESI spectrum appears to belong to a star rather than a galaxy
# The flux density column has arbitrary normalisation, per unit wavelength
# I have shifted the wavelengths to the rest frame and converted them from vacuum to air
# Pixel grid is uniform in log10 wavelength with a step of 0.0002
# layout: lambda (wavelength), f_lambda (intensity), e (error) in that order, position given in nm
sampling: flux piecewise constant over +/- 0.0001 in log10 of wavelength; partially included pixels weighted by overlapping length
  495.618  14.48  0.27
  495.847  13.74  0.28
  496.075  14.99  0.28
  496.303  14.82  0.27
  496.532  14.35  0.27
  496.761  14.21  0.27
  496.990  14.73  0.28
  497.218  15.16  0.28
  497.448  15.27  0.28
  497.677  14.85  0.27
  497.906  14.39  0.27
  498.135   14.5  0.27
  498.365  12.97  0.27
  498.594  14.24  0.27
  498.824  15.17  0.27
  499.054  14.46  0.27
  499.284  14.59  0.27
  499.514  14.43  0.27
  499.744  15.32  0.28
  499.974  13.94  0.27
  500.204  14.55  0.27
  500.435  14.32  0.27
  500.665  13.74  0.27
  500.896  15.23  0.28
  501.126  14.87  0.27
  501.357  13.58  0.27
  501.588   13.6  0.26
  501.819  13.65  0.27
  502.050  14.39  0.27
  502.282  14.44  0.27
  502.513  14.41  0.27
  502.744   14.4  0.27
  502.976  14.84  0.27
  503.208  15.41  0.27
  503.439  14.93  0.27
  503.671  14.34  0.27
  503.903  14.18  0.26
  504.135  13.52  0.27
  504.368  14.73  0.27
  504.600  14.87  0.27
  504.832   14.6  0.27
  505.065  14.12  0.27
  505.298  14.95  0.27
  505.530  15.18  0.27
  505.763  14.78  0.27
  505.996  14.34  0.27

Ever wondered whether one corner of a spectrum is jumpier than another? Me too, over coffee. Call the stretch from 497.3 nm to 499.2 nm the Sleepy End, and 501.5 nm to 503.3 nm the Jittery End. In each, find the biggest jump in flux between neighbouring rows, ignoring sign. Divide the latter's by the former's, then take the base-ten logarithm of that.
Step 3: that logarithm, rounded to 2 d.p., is -0.32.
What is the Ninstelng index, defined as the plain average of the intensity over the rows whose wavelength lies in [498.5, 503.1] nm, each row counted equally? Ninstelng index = 14.41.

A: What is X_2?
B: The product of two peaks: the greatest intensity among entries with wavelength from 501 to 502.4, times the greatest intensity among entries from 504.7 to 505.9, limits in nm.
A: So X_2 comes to 226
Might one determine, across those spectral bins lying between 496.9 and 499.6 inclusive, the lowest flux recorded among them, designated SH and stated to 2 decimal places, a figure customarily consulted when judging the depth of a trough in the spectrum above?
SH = 12.97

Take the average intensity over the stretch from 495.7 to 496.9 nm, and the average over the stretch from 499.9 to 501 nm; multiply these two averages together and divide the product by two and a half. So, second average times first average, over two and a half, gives 82.8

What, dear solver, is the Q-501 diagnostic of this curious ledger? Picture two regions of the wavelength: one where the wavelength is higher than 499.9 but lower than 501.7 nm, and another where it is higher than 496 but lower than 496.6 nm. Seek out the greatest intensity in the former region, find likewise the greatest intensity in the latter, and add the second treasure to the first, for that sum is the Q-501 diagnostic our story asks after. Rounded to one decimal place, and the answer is 30.2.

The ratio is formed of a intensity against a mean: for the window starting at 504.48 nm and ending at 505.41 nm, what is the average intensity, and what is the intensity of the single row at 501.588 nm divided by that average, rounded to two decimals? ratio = 0.93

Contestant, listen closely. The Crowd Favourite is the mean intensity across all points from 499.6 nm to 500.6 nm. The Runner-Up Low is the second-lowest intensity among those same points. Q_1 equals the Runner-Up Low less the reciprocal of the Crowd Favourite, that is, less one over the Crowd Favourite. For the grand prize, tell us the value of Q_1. 14.3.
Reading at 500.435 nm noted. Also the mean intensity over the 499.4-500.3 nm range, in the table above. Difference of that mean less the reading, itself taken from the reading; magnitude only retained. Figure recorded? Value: 14.1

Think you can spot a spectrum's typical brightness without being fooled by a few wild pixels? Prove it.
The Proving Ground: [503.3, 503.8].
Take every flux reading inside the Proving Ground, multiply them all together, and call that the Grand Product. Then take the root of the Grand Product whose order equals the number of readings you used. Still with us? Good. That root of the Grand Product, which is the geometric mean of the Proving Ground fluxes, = 14.6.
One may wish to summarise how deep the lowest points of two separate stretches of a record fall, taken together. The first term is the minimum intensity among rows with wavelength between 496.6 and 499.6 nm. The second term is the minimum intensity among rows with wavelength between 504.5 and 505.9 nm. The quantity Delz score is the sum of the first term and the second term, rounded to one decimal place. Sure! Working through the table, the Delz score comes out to 27.1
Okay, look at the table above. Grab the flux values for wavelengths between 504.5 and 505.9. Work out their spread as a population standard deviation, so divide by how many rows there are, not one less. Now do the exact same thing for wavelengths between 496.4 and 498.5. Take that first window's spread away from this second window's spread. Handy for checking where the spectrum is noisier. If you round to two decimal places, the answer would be 0.31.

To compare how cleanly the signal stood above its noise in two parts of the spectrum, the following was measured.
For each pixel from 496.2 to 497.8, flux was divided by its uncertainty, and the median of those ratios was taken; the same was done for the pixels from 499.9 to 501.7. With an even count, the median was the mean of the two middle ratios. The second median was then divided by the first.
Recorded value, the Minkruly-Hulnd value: 0.97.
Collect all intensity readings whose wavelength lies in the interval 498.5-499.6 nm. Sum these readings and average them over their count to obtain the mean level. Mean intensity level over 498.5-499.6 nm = 14.6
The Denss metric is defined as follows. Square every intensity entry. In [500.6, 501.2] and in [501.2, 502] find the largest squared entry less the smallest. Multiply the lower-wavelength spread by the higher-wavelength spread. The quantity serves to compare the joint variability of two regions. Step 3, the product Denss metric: 82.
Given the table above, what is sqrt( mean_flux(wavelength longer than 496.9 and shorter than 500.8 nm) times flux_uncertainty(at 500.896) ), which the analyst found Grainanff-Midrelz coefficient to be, 2.02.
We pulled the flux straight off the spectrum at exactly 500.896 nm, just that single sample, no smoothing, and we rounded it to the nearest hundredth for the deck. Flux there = 15.23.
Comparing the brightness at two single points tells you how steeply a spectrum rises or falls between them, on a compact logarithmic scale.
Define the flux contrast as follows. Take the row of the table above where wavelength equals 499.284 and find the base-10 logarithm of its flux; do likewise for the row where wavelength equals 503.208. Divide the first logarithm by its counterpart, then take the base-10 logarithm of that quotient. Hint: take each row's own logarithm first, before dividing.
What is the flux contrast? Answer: -0.0088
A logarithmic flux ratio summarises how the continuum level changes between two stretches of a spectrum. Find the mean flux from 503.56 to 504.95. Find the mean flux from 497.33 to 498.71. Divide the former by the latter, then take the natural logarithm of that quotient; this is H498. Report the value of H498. 0.000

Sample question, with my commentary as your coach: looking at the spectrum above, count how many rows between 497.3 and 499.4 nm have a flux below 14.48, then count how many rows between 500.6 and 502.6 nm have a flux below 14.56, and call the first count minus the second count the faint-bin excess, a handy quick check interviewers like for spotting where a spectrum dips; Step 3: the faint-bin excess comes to -3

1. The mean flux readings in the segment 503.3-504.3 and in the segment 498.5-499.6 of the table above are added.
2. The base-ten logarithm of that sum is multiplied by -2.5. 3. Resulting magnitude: -3.65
